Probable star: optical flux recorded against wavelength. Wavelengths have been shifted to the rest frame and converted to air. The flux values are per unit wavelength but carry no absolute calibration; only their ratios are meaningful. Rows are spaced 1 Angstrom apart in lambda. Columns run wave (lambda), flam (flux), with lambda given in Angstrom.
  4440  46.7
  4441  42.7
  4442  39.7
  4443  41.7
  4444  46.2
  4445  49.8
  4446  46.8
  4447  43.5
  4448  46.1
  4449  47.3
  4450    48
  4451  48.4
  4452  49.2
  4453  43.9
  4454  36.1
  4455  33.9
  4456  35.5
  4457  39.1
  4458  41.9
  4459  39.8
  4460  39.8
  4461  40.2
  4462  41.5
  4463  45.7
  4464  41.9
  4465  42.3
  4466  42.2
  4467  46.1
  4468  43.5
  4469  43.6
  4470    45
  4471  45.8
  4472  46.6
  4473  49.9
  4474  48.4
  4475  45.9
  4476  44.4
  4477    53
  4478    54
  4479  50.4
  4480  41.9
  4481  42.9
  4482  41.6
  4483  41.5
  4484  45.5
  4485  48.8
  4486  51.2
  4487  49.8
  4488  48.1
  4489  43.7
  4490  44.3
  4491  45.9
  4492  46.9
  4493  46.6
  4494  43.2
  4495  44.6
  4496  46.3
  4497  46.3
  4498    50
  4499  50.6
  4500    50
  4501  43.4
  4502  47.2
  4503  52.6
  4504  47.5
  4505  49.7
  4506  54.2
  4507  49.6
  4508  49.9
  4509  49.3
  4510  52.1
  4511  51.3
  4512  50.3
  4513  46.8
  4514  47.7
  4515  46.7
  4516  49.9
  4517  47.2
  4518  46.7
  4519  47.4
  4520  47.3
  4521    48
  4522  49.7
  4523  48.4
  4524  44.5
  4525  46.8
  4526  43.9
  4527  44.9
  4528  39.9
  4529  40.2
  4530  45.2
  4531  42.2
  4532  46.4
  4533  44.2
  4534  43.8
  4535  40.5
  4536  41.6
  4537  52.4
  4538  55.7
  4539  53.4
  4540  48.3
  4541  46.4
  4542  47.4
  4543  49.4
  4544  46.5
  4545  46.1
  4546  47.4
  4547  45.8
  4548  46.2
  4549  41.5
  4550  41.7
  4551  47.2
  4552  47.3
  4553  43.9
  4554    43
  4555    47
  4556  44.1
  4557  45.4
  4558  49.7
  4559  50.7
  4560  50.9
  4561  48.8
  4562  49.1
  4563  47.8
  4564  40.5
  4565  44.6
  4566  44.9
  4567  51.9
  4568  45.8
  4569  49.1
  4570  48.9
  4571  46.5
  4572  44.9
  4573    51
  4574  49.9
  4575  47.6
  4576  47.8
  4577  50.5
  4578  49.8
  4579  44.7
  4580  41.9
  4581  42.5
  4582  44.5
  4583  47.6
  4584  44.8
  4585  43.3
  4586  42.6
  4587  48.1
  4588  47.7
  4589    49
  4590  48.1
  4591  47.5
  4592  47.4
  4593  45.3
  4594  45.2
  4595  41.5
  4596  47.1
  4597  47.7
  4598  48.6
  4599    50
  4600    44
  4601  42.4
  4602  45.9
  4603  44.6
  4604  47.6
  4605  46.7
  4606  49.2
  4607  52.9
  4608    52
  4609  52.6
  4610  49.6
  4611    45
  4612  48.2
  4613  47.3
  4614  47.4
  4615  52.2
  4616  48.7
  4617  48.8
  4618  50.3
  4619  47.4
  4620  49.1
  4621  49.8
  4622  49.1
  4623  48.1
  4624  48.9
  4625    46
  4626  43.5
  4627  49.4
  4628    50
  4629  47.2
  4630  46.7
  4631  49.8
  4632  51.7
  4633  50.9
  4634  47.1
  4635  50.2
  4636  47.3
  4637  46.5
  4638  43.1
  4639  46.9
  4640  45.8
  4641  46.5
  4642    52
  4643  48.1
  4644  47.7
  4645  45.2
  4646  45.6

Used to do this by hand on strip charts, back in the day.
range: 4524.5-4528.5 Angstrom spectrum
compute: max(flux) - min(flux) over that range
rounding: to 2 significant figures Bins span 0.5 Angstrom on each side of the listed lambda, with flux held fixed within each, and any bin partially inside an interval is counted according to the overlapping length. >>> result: 6.9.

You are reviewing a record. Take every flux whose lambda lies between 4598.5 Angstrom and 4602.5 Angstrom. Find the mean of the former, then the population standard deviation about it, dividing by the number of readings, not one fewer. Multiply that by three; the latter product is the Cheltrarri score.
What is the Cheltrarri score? 9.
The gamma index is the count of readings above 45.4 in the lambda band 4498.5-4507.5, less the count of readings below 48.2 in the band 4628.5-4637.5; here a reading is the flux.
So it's 3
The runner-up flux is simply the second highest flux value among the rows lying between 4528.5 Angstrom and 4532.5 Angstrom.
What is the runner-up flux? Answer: 45.2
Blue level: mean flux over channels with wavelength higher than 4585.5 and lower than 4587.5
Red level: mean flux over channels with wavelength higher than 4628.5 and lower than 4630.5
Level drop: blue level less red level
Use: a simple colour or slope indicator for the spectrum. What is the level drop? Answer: -1.6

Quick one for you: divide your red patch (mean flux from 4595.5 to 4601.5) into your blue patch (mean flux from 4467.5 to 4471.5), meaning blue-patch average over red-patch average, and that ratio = 0.95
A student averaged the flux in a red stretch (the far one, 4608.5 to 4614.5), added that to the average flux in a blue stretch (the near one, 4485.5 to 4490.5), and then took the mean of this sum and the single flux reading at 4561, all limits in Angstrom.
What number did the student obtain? 72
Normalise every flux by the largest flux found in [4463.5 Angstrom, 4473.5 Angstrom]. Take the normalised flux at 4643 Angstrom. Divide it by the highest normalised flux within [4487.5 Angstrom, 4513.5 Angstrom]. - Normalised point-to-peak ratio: 0.89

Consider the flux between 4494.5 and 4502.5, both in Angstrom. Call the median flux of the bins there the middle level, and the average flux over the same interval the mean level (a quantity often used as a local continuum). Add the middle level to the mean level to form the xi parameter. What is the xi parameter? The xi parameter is 94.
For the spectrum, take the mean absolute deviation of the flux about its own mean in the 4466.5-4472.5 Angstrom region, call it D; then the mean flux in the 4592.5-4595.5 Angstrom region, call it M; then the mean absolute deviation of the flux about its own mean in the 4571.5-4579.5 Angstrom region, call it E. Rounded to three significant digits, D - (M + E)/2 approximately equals -21.9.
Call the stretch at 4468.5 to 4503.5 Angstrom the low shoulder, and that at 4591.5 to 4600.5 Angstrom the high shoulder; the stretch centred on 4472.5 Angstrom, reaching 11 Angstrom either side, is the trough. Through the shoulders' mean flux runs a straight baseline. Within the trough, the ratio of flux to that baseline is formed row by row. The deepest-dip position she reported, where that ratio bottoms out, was 4462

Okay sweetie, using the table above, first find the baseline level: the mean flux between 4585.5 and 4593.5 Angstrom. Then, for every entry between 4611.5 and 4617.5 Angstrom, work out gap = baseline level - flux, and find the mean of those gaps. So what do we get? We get -1.8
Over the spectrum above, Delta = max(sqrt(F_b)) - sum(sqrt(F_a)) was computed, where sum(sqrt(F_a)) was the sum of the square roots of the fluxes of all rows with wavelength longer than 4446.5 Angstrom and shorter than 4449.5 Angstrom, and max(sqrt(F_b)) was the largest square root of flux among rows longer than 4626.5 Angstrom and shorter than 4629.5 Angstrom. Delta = -13.2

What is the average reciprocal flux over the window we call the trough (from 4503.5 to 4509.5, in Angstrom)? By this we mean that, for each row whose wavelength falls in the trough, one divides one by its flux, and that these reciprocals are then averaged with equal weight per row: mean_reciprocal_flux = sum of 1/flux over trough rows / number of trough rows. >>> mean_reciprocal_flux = 0.0200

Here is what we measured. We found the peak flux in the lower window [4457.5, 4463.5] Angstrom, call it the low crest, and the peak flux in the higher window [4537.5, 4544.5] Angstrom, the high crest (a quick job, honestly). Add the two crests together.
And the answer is 101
